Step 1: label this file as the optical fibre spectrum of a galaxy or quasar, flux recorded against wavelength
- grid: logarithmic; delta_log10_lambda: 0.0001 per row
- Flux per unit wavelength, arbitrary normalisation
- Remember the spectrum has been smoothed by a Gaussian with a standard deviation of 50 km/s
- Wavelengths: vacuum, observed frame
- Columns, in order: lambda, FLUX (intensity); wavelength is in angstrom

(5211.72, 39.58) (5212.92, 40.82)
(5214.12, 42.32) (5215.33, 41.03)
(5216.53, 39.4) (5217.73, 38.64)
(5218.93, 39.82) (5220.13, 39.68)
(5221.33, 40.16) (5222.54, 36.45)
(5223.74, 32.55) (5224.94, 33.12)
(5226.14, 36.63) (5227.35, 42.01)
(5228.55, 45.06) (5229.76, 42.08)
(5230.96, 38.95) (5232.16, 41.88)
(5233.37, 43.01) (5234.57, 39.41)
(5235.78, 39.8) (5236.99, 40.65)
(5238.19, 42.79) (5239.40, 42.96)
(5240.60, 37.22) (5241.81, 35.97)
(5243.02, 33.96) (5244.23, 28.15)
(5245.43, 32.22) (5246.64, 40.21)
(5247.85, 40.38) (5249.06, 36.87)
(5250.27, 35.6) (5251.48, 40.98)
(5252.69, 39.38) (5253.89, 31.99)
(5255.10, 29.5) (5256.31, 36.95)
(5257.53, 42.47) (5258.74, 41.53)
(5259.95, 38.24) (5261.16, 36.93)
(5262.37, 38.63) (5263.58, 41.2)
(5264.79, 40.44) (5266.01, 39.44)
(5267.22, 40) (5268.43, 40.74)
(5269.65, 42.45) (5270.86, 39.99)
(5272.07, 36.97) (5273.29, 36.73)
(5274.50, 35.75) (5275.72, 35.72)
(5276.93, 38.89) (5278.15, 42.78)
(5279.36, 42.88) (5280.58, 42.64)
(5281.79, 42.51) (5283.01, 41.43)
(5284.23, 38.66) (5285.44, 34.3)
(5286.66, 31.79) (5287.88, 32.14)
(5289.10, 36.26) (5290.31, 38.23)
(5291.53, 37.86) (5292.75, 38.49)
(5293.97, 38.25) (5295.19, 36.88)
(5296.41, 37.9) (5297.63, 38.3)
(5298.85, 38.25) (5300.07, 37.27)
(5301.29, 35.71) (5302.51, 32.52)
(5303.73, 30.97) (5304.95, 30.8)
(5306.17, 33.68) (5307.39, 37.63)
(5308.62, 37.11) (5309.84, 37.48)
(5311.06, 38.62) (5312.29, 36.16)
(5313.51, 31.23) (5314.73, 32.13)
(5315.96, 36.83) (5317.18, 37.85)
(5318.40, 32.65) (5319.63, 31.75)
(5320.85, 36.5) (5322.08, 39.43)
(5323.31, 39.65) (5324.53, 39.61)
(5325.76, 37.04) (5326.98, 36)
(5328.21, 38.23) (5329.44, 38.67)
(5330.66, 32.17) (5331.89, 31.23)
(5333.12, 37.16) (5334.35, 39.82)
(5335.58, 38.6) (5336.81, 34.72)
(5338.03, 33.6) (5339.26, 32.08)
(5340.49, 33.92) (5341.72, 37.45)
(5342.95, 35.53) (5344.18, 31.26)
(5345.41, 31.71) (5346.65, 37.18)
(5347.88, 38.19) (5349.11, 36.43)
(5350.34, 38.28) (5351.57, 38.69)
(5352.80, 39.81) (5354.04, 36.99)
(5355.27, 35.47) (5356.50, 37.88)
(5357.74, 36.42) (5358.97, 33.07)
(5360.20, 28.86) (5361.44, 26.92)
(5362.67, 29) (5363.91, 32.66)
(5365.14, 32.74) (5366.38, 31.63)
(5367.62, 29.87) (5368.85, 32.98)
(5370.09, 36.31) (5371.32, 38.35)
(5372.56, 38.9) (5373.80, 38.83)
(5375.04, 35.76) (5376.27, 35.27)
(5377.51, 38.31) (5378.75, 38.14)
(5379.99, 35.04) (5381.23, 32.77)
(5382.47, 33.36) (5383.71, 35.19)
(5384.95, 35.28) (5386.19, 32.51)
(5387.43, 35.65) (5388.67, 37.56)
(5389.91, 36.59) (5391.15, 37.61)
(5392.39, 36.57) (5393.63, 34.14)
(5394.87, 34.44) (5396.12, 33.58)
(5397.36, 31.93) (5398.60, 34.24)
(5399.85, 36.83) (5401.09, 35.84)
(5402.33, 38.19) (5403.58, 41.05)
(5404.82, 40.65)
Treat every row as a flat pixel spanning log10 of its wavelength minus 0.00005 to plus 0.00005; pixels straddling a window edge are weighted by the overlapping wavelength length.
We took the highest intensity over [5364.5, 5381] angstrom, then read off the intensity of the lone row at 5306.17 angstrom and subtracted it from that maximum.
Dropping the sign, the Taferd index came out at 5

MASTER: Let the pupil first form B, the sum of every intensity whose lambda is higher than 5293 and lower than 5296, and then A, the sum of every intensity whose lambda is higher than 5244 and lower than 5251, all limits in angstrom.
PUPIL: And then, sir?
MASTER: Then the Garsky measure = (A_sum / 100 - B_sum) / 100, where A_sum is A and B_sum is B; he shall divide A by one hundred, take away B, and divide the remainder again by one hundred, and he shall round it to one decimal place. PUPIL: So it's -0.7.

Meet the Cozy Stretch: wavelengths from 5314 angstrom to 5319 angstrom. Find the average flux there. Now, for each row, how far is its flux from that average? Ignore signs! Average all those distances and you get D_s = 2.5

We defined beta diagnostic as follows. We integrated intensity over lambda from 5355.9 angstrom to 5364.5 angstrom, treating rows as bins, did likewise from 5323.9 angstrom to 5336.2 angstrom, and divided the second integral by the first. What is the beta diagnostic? 1.6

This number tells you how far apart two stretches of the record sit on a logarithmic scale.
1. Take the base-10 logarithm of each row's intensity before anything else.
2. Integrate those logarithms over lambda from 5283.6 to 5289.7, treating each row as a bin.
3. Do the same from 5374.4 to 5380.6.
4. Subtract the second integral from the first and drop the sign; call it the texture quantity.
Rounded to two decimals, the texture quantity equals 0.31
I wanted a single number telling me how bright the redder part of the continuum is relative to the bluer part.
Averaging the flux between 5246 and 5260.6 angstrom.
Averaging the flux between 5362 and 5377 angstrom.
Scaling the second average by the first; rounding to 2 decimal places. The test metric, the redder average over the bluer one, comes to 0.91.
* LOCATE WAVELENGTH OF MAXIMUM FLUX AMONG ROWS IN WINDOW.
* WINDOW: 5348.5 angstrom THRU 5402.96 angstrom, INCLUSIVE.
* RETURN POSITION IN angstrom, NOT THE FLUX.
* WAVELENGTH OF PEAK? 5352.80 angstrom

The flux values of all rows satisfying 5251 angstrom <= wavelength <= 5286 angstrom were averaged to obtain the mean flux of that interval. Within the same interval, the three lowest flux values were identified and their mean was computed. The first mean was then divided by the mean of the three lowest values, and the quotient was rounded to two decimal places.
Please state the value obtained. 1.22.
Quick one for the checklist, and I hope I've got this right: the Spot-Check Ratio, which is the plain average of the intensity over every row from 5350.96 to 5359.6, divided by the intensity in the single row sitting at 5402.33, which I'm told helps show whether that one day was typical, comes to 0.97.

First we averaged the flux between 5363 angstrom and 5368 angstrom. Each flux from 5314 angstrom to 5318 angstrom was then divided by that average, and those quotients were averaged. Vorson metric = 1.12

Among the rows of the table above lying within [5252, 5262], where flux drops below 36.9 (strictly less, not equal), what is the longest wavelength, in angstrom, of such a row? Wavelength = 5255.10 angstrom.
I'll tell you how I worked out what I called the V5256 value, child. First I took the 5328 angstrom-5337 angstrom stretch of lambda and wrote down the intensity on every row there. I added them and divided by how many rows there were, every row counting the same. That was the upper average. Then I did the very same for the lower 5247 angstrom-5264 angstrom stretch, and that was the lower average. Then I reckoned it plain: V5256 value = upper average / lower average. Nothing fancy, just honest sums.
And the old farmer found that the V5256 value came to 0.958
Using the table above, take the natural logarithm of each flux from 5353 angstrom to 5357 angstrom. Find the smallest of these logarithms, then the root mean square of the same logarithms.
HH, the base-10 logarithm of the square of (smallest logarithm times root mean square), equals 2.219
